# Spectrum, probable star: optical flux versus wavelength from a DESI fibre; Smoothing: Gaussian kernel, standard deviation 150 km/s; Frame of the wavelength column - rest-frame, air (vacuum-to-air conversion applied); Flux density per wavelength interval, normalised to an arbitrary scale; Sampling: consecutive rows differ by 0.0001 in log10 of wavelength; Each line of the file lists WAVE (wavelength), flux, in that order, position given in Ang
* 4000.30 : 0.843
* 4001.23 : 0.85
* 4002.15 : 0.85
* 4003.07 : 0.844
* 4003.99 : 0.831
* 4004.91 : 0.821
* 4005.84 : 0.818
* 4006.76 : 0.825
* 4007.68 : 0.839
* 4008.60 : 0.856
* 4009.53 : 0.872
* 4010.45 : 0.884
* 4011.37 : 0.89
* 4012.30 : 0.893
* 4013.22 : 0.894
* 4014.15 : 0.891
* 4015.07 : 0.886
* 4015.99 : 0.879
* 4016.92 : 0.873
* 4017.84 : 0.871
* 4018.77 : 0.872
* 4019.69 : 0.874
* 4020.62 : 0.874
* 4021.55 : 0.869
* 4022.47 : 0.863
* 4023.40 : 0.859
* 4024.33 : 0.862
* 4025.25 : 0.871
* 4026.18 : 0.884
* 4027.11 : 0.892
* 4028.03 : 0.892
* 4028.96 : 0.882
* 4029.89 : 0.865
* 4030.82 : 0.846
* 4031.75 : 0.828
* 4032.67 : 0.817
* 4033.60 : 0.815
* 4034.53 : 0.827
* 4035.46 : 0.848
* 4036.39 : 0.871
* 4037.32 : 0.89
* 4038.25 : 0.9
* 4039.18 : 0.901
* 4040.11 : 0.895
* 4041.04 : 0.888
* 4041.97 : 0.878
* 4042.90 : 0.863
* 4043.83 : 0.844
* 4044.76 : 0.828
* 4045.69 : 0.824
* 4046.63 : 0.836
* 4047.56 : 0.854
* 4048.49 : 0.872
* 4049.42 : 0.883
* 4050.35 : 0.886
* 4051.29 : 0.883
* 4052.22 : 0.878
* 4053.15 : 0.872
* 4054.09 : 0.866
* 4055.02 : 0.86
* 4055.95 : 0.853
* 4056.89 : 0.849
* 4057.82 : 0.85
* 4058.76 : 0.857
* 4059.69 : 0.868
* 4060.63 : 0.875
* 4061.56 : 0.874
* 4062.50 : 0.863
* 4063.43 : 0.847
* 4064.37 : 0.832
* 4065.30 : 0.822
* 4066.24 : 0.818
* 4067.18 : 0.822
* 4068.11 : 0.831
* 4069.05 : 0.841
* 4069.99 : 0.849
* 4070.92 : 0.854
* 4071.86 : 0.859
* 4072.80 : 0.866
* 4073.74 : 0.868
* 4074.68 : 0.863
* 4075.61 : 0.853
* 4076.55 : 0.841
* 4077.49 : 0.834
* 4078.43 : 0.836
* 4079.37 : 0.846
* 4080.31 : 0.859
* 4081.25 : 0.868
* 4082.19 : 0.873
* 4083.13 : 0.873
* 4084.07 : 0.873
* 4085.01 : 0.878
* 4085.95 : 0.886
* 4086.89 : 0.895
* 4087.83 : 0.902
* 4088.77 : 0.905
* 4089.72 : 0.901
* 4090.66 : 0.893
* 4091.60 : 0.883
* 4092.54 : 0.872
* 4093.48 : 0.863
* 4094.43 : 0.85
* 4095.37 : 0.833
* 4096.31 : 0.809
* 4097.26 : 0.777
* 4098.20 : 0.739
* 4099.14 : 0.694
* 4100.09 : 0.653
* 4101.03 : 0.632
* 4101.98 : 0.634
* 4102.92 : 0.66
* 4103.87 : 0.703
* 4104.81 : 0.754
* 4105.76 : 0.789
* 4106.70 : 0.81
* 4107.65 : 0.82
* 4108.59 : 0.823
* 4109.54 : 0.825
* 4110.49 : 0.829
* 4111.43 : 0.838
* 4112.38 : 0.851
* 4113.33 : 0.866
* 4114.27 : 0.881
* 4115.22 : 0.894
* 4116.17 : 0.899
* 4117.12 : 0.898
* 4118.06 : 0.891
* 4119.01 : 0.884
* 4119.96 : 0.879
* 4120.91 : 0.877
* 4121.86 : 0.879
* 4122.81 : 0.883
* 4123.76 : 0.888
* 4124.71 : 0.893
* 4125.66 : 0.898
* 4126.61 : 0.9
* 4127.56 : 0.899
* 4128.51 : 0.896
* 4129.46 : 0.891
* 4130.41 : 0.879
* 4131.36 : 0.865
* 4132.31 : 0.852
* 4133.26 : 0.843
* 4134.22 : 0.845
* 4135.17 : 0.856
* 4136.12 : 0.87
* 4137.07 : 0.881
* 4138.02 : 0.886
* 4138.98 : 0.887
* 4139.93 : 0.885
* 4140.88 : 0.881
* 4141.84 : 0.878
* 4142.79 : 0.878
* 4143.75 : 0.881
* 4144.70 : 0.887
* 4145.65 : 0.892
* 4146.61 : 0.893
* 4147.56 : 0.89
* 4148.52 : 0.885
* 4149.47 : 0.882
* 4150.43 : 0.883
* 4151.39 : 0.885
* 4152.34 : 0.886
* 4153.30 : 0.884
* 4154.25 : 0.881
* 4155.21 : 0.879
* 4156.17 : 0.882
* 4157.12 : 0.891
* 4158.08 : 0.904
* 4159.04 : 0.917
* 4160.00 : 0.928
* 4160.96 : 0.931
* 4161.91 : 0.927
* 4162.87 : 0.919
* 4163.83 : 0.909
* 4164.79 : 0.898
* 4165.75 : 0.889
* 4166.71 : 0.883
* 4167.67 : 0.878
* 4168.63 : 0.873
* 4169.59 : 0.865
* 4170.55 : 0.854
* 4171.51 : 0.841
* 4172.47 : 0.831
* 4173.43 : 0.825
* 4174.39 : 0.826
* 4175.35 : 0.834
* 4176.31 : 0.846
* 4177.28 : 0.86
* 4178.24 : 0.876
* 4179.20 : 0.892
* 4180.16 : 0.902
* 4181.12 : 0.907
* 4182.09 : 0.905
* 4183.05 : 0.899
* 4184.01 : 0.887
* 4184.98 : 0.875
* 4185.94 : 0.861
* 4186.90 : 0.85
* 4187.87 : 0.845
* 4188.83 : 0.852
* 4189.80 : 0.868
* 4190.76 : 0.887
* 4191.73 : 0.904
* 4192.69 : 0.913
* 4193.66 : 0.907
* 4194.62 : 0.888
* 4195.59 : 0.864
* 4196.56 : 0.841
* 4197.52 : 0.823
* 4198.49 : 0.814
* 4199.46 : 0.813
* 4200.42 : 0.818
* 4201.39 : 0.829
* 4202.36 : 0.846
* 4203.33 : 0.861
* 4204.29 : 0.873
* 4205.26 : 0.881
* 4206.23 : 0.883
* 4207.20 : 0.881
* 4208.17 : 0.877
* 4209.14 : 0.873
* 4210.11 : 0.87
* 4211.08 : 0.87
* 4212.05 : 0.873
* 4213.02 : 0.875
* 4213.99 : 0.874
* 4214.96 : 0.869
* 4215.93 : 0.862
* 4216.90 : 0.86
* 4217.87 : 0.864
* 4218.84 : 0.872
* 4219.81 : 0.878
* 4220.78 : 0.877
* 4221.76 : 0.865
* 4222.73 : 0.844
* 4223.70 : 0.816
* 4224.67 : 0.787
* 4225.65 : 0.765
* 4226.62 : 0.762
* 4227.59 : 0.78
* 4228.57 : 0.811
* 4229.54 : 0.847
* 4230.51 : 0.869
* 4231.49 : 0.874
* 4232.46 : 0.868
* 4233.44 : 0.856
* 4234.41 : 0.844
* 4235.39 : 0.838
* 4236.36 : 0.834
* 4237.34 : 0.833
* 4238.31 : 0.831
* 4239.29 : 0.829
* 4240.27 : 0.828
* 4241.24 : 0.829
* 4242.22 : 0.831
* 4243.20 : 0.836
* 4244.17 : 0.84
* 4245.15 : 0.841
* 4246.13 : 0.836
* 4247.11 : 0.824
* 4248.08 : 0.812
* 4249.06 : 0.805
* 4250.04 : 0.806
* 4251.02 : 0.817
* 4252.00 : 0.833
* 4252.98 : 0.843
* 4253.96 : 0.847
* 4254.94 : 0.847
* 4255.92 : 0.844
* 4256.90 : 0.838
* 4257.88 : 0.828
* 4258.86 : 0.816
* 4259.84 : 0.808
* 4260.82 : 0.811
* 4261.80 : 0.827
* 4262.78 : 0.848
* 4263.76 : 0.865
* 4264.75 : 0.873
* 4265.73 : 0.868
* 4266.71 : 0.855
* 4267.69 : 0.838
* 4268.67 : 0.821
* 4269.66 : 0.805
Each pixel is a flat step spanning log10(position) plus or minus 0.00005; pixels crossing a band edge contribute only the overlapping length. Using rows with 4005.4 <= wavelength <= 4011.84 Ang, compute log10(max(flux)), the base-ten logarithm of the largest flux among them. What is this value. -0.051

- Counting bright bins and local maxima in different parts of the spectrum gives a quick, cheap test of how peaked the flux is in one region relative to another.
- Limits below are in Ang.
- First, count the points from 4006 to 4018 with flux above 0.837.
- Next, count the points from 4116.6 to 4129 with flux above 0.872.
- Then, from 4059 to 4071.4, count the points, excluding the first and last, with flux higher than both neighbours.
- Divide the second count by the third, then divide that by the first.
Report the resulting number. 1.1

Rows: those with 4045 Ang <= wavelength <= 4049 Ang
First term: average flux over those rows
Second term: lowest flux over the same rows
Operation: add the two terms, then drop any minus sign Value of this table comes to 1.670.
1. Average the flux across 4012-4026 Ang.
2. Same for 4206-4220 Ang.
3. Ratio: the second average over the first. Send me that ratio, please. 1.00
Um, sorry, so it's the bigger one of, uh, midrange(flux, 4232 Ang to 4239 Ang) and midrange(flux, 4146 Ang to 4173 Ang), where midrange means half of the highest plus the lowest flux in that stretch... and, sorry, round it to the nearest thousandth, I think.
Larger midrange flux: 0.881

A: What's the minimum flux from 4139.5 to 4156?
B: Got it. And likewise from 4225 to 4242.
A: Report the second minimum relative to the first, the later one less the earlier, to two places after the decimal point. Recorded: -0.12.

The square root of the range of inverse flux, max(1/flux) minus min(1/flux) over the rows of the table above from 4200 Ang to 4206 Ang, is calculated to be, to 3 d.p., 0.296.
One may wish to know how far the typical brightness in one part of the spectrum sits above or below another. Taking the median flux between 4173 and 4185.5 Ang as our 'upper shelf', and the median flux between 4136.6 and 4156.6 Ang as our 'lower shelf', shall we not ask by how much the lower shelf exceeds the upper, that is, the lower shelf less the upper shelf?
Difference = 0.008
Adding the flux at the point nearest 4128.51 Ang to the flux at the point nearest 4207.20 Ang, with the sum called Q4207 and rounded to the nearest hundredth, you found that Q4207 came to 1.78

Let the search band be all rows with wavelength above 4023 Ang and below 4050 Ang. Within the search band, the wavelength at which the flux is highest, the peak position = 4039.18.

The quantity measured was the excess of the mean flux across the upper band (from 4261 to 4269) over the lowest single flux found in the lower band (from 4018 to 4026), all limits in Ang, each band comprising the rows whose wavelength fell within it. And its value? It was -0.010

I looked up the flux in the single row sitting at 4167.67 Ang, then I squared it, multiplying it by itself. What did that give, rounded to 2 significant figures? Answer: 0.77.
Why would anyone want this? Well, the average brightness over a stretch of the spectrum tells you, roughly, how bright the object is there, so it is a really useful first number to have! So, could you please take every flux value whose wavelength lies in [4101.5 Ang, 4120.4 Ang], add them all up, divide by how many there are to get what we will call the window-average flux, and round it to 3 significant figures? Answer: 0.821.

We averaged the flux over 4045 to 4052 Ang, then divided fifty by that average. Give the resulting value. 58.0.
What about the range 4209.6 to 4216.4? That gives 57.4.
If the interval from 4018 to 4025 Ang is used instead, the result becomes 57.6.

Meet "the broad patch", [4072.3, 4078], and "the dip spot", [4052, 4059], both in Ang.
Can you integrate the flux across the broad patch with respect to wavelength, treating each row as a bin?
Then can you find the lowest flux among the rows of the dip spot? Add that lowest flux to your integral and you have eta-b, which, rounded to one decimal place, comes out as 5.7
